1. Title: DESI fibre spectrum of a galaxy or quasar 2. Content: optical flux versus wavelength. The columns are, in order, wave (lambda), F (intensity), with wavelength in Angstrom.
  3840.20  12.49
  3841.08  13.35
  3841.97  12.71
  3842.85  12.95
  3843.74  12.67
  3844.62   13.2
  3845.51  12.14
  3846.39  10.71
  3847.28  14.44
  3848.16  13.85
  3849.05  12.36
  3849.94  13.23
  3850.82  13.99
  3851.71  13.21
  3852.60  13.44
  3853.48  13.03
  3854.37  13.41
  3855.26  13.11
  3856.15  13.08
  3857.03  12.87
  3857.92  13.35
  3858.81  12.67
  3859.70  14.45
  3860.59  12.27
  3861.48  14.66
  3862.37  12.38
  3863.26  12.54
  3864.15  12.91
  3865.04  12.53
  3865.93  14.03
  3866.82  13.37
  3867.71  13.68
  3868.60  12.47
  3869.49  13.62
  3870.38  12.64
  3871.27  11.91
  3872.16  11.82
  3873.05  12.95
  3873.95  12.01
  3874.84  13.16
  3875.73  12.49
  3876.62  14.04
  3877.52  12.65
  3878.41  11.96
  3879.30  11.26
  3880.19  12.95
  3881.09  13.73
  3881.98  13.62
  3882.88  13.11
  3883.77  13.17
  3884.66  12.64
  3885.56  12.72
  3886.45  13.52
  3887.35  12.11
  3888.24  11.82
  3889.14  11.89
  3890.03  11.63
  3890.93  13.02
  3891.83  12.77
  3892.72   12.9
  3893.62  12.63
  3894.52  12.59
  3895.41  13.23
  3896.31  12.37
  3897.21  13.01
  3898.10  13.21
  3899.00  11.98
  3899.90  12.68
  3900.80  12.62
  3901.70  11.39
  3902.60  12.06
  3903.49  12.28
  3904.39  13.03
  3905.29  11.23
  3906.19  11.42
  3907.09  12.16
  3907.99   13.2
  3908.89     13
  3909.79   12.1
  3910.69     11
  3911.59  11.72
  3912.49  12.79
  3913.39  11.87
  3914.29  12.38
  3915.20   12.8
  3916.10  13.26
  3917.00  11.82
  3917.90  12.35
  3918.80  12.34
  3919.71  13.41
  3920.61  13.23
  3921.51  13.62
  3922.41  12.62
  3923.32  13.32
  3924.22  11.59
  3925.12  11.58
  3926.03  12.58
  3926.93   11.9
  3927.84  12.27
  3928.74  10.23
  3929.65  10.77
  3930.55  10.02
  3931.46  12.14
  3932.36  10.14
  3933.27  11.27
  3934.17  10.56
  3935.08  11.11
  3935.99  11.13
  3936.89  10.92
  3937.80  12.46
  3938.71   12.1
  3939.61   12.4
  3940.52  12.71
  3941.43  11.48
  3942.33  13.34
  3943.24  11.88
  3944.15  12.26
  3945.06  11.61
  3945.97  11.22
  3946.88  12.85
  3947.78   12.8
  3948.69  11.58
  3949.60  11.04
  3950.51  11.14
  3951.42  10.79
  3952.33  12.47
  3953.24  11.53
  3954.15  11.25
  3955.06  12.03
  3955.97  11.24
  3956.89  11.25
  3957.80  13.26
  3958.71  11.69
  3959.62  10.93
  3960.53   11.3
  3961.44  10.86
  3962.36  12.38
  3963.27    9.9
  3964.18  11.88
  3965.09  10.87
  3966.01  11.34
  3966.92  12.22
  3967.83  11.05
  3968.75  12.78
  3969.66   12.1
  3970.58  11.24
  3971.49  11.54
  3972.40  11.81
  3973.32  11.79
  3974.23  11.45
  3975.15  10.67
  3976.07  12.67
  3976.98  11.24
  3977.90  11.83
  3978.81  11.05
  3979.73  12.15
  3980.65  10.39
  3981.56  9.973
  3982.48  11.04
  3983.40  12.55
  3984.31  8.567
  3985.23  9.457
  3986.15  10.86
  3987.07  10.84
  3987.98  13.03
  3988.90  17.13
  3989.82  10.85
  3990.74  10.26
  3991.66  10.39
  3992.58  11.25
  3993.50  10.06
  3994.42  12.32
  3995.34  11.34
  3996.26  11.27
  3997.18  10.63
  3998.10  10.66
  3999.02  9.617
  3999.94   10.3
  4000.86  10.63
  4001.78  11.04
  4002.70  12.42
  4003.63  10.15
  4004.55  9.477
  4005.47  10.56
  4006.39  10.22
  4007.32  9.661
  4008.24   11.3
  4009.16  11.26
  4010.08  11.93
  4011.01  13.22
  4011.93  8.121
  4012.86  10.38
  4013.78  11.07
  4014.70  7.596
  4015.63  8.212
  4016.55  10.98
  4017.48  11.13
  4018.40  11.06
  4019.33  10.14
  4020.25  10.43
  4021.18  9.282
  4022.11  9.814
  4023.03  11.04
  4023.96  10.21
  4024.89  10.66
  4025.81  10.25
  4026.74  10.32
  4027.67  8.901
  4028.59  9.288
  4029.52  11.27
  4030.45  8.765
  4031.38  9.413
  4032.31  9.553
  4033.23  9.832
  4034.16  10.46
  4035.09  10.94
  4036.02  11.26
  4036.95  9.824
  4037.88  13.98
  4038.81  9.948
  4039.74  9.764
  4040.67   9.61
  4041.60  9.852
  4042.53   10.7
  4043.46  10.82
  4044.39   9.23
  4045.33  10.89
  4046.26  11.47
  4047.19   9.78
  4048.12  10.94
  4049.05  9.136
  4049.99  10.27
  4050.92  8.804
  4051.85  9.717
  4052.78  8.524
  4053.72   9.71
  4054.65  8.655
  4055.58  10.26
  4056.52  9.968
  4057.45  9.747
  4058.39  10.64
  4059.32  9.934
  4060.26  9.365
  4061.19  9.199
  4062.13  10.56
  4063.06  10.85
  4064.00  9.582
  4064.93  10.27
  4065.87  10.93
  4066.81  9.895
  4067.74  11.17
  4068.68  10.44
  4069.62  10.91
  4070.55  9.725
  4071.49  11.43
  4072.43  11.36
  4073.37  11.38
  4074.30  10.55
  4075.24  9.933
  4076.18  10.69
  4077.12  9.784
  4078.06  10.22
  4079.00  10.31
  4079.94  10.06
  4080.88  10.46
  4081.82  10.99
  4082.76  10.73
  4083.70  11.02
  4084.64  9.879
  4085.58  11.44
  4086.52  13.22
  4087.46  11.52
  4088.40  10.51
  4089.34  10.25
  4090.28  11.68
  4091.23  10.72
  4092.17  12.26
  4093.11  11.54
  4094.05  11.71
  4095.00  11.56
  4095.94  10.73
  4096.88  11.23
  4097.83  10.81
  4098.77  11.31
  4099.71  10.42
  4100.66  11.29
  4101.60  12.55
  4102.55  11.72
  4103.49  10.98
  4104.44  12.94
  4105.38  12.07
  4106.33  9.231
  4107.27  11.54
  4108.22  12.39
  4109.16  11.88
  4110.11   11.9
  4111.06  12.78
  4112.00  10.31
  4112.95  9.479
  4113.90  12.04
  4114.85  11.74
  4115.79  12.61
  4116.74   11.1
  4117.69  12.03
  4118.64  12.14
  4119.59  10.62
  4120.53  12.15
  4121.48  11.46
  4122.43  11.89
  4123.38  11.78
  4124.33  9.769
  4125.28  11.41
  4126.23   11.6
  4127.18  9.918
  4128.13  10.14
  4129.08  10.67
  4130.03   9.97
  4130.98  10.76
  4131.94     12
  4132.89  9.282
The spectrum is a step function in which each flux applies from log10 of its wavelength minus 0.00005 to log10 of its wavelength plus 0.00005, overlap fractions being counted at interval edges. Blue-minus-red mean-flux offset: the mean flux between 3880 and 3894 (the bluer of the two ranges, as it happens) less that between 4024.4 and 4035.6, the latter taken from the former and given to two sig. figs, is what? 2.8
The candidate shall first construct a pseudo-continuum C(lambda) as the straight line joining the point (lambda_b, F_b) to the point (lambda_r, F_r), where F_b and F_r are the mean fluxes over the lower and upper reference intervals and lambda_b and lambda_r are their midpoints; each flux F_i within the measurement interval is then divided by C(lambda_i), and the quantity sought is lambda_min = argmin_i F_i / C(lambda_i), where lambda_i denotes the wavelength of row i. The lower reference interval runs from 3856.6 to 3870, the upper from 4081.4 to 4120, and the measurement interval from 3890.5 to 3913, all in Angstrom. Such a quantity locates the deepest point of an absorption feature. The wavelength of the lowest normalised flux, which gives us 3910.69 Angstrom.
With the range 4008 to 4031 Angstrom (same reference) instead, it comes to 4014.70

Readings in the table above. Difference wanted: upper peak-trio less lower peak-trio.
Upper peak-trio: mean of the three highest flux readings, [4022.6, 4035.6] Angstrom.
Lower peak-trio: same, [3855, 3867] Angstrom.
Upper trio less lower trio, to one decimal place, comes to -3.3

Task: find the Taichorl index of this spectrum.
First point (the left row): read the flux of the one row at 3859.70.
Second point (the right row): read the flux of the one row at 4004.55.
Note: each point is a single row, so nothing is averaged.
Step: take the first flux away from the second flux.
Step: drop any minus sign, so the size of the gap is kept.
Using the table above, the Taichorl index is 5.0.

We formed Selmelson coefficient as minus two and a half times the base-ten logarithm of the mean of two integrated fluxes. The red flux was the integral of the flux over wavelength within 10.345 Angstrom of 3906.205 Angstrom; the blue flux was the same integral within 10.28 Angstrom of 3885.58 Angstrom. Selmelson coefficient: -6.03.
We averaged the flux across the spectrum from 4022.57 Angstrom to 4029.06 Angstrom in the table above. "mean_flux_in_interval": 10.1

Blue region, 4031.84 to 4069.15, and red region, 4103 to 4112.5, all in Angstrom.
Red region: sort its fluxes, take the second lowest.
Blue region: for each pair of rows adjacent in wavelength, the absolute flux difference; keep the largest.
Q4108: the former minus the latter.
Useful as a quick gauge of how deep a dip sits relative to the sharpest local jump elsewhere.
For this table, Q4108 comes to 6.2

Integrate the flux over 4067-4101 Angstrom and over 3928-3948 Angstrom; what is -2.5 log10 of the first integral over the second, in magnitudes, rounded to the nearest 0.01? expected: -0.51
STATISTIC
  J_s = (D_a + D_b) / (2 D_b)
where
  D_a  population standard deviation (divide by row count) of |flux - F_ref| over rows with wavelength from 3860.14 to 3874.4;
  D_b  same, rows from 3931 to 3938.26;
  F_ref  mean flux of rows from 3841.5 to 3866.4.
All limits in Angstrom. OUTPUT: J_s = 0.77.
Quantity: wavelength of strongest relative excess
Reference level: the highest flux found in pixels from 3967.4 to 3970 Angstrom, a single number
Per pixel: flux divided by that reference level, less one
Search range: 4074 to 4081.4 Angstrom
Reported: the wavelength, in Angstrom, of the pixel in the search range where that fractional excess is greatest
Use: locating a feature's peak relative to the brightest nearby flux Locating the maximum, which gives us 4076.18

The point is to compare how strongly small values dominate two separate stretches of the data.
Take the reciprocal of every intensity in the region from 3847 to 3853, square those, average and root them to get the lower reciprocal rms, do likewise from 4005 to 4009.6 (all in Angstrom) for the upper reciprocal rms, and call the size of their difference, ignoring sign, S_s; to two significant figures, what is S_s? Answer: 0.021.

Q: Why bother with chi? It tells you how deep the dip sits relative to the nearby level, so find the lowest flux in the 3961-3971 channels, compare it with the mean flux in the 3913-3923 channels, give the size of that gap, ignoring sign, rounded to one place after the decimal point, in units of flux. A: 2.8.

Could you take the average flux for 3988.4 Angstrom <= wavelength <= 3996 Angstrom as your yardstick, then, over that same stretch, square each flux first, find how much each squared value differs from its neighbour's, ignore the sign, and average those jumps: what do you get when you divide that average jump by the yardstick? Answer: 3.8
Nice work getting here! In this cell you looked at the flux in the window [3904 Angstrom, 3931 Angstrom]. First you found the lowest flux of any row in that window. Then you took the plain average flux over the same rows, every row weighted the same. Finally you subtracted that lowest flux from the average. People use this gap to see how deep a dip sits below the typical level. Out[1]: 2.2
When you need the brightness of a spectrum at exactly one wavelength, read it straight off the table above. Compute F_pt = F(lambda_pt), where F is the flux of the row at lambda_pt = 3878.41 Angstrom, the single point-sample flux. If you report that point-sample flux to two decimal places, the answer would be 11.96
